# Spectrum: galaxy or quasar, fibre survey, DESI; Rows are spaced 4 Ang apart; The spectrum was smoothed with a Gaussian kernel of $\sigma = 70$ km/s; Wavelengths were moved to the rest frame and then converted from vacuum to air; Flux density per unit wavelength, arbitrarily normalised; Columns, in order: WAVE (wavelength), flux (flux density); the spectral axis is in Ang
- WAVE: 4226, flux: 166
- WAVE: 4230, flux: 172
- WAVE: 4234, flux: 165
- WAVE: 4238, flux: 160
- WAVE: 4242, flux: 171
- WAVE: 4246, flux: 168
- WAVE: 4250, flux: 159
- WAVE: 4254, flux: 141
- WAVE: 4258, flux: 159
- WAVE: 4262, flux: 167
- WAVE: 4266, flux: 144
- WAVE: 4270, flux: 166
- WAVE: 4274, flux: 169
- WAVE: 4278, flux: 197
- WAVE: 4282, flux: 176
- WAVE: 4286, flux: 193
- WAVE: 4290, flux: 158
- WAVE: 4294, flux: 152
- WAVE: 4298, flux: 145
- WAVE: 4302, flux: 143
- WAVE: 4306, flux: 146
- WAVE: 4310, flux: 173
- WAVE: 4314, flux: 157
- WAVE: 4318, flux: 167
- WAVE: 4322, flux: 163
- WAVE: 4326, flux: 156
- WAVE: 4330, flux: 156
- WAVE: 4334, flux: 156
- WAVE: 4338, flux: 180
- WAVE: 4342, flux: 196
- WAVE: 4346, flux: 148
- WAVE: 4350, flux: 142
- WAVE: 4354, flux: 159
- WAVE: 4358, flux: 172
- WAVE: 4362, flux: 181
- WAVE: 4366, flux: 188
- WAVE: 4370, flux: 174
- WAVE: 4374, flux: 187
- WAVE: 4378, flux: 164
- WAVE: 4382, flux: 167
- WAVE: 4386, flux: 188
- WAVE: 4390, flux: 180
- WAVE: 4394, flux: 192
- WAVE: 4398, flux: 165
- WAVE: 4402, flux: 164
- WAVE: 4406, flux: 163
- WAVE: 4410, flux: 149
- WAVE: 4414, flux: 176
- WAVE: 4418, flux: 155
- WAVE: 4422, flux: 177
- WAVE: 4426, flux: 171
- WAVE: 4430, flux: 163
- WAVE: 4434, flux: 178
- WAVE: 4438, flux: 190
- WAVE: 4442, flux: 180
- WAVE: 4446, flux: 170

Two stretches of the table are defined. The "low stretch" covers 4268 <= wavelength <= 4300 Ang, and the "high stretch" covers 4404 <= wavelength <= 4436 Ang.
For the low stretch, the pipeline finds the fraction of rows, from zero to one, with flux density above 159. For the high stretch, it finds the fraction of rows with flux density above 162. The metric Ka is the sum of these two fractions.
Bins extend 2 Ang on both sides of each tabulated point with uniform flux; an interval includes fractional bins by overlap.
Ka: 1.4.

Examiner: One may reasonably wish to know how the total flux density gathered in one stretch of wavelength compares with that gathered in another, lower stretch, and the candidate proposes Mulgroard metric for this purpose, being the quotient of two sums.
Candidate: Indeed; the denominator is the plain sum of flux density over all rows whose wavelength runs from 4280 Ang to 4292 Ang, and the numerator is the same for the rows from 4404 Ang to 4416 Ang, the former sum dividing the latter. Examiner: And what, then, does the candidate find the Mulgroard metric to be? 0.93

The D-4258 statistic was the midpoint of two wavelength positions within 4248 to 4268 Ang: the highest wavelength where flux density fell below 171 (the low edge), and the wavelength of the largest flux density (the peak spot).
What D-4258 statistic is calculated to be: 4264 Ang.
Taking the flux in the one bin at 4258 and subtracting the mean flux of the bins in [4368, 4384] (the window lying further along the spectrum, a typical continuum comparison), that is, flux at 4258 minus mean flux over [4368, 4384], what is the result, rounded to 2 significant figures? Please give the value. -14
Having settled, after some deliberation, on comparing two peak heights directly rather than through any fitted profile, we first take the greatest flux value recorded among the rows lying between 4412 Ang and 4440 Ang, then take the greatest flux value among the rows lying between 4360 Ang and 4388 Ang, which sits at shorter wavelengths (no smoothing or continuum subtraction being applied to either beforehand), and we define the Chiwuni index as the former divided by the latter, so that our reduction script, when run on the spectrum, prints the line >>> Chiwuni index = 1.01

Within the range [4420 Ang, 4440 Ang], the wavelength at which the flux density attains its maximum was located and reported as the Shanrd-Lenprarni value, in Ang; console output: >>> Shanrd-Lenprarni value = 4438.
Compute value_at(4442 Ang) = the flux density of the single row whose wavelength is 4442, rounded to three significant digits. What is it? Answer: 180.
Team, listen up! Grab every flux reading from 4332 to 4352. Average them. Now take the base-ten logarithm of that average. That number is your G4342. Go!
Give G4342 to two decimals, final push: 2.22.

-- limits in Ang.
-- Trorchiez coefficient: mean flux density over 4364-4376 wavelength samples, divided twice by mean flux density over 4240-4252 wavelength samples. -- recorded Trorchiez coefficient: 0.0066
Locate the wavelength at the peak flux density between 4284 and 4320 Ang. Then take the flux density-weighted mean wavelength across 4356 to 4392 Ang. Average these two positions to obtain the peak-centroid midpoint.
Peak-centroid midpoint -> 4330.0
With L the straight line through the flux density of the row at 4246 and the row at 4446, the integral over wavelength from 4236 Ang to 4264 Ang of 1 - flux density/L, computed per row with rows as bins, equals 1.2 Ang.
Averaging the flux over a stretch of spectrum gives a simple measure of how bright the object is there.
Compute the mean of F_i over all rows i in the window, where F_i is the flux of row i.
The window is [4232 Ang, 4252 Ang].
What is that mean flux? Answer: 165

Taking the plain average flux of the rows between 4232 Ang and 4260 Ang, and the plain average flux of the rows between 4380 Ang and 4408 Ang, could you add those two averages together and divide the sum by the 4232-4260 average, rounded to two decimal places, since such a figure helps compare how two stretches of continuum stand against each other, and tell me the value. 2.09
